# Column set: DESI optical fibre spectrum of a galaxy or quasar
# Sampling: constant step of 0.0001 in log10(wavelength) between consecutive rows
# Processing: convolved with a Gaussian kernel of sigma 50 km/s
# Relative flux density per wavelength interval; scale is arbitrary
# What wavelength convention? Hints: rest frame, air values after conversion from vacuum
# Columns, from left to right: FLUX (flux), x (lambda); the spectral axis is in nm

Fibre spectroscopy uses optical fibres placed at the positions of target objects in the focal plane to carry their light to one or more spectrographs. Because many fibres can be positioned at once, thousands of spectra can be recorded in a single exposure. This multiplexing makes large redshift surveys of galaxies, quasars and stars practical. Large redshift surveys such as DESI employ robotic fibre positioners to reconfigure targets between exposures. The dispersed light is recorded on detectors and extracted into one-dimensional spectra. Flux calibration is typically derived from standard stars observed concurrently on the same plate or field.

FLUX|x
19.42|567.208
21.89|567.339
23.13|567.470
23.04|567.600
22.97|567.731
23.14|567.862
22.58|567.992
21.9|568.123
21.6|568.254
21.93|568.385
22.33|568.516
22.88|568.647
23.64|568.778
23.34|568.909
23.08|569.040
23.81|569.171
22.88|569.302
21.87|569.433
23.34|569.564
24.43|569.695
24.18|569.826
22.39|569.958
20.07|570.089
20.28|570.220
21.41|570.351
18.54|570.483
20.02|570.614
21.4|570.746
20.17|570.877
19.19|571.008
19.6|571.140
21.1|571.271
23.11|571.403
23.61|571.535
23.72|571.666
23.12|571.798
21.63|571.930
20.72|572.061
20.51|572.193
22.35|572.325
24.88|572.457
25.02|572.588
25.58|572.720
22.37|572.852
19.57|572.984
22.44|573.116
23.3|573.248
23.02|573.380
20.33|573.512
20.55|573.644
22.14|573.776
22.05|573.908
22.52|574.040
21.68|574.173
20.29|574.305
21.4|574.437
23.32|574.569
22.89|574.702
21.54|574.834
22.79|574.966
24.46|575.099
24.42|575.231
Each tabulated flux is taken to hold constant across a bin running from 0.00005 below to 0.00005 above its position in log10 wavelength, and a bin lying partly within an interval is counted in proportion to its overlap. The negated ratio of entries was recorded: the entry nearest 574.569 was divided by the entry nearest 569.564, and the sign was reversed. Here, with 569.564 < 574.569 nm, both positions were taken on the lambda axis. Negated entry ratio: -1.00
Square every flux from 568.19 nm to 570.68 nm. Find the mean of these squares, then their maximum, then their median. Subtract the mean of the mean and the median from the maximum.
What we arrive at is 98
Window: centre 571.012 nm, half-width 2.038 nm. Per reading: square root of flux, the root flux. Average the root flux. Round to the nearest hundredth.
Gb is 4.69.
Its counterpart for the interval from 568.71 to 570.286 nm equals 4.77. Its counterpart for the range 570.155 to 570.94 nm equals 4.50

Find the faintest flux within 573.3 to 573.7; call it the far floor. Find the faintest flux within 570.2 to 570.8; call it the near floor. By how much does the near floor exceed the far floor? -1.8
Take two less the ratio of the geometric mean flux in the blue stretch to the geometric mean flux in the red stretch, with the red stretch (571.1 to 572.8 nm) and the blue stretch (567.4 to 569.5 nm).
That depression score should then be 0.99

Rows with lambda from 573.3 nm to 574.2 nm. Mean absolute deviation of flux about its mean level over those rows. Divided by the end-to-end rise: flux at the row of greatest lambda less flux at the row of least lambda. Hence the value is -0.6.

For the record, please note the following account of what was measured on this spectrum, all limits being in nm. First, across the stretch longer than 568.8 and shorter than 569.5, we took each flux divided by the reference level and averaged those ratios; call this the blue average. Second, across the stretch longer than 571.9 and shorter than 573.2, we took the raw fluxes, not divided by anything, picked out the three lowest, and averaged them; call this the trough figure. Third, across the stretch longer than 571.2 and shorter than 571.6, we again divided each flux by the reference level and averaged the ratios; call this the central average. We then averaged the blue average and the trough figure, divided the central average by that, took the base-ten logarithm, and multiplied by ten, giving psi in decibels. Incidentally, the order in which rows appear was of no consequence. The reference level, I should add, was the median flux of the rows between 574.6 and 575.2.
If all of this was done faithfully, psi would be -10.3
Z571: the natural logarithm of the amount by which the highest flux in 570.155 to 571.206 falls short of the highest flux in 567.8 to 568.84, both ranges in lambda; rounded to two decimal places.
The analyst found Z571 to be 0.80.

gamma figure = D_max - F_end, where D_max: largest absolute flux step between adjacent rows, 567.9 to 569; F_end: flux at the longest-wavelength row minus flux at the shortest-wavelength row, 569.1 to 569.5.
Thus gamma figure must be 2.7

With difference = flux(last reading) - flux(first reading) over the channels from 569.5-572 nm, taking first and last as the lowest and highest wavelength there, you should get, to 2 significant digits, -1.7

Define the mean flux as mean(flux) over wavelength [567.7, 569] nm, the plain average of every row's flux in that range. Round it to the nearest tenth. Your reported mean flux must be 22.6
